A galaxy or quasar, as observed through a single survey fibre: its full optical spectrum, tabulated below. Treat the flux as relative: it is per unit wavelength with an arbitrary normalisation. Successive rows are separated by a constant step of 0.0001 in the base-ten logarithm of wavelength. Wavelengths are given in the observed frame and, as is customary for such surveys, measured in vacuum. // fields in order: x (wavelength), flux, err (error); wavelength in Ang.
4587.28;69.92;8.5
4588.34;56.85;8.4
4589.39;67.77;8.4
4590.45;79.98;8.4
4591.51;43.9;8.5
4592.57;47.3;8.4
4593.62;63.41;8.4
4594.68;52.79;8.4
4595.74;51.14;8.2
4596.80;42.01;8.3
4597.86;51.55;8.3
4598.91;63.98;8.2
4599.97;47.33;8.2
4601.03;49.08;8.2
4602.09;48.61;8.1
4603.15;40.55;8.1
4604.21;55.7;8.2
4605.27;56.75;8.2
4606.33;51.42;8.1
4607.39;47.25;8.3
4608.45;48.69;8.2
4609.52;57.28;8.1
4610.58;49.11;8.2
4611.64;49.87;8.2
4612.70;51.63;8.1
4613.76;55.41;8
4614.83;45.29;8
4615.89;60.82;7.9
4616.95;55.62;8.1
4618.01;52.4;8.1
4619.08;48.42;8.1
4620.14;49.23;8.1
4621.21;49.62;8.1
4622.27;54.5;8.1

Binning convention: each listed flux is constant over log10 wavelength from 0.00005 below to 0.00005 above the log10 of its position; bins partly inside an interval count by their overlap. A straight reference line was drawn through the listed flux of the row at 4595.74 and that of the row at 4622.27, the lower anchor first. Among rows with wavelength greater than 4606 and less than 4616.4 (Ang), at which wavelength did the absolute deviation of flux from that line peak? 4614.83 Ang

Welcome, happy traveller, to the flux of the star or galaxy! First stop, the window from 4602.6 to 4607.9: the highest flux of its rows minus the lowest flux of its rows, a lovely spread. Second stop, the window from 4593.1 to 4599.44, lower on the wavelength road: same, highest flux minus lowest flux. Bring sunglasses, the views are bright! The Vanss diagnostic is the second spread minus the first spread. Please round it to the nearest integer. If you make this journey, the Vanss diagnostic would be 6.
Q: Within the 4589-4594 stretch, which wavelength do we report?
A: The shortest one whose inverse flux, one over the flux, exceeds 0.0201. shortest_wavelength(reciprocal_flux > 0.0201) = 4591.51 Ang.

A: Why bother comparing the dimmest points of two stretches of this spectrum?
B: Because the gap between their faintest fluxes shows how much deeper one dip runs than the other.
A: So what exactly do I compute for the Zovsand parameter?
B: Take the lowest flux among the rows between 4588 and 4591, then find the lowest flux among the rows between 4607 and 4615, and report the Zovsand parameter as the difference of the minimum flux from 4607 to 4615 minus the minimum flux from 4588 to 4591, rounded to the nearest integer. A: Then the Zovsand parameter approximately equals -12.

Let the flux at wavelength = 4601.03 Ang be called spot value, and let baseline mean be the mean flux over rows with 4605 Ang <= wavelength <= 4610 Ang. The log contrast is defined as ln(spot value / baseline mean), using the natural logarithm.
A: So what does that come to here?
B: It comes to -0.06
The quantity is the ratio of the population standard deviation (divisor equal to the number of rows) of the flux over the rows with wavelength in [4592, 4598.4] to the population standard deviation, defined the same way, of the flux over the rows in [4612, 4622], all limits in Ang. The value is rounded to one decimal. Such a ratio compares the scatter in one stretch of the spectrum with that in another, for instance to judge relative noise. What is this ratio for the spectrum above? 1.5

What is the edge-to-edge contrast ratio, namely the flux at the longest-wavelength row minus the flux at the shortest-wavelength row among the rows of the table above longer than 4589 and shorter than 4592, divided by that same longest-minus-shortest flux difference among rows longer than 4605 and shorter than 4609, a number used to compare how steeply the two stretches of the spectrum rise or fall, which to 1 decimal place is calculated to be 3.0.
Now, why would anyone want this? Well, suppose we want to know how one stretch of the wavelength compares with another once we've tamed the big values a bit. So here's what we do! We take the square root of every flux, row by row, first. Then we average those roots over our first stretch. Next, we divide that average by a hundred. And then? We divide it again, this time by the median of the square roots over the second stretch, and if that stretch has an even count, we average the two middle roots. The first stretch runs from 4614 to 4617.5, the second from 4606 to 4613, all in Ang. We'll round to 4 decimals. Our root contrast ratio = 0.0104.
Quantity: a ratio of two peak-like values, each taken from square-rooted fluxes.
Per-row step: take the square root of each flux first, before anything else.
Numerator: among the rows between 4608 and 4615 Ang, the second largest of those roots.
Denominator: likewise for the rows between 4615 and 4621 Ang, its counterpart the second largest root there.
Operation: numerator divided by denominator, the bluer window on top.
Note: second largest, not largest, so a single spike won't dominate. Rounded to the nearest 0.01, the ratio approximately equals 1.00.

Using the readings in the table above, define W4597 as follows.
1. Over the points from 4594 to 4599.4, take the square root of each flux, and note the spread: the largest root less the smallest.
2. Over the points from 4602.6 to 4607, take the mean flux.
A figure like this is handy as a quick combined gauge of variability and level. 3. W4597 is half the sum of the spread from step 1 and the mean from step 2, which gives 26.3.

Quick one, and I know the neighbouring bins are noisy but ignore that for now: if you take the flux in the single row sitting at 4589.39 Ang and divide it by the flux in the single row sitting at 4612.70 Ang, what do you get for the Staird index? 1.3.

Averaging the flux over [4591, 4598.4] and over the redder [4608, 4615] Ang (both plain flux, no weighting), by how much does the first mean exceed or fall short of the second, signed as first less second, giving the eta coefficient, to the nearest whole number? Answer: -1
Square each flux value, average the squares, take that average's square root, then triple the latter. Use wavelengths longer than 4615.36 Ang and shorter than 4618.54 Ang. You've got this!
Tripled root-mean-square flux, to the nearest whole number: 169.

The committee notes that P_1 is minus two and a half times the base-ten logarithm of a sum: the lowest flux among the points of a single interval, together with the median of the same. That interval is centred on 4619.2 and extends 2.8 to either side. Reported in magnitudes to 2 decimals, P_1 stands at -4.98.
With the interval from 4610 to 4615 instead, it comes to -4.95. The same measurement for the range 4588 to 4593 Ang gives -5.01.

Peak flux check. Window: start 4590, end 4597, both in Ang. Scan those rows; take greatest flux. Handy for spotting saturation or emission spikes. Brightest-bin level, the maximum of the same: 79.98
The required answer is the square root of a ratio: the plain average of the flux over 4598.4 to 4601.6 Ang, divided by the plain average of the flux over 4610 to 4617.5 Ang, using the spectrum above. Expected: 1.01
